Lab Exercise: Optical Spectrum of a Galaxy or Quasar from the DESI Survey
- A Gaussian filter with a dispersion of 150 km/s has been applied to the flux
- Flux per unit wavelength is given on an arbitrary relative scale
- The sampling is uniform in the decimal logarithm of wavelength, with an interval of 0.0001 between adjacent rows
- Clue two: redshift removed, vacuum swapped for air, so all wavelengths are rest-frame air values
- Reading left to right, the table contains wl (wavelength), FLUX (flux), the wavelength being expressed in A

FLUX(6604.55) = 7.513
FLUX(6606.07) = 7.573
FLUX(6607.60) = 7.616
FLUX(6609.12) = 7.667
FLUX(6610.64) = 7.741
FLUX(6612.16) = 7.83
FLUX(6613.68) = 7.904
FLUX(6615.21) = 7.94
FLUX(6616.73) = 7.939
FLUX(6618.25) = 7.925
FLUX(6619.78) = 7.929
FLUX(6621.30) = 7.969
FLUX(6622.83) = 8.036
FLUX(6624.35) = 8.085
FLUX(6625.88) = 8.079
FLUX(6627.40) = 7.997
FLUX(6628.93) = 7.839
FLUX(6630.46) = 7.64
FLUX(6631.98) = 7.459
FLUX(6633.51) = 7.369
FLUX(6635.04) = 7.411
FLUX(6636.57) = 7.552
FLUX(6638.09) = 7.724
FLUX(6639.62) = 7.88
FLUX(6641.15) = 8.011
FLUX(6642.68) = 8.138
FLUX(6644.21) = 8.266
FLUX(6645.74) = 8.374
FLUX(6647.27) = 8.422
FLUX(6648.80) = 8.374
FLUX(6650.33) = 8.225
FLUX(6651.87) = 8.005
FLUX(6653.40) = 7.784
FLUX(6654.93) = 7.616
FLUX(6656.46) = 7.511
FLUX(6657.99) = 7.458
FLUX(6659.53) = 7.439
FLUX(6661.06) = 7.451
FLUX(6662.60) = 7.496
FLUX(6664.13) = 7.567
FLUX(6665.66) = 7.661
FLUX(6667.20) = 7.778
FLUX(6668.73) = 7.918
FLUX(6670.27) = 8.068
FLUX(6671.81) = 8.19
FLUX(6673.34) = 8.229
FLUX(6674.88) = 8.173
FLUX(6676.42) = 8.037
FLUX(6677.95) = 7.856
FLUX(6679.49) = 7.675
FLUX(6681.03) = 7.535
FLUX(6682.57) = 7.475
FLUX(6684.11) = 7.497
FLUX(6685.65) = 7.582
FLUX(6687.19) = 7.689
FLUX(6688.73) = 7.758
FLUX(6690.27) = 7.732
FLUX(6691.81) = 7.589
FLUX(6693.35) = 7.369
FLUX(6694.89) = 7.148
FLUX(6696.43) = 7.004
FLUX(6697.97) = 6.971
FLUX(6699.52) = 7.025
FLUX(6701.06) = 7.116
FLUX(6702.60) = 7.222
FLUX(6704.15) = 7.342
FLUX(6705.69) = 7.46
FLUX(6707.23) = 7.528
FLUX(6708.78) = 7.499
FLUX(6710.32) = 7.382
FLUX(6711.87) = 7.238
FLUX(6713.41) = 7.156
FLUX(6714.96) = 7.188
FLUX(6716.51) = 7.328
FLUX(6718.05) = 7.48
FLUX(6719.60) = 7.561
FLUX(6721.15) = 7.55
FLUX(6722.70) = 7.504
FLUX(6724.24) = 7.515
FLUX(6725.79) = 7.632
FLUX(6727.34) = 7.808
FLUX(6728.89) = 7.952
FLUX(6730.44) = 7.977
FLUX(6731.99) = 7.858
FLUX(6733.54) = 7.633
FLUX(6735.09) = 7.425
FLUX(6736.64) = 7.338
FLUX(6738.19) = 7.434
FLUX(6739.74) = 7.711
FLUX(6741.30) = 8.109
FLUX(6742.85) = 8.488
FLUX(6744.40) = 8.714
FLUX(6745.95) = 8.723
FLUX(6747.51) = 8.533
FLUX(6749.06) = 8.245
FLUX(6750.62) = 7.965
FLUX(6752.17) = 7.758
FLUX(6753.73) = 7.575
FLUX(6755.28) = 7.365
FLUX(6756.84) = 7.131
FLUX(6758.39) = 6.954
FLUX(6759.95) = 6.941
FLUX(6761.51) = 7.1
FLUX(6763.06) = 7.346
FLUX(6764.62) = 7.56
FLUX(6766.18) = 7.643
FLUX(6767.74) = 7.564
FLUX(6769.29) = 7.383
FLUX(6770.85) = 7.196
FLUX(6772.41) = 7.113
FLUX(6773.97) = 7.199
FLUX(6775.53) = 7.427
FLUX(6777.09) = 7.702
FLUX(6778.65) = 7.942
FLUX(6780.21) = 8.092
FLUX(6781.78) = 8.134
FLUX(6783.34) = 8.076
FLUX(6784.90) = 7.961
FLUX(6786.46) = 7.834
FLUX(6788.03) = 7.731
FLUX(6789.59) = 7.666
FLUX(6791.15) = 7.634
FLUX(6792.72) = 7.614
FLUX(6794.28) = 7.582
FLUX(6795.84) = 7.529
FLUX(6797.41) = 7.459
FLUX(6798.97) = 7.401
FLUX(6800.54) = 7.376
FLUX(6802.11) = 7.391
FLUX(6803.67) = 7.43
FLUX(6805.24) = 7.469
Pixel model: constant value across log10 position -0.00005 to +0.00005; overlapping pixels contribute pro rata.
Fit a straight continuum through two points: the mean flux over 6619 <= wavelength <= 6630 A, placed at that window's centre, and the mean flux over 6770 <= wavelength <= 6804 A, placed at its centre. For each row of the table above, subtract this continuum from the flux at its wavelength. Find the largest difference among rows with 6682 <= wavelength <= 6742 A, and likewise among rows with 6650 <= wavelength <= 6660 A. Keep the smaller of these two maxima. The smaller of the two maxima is 0.3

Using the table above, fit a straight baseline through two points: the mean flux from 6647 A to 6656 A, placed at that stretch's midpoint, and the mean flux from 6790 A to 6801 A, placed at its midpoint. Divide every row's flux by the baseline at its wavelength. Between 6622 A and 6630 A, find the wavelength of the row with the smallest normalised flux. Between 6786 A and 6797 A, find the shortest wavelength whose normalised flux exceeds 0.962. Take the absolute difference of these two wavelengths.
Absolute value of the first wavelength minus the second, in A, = 157.5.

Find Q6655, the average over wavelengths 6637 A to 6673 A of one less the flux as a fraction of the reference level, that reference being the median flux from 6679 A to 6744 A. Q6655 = -0.05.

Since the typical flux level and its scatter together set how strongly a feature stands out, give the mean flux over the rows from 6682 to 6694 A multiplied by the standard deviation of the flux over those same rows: 1.0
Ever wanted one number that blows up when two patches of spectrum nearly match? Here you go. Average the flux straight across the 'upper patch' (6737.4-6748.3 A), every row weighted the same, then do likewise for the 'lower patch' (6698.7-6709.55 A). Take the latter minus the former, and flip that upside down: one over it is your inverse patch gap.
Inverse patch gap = -1.1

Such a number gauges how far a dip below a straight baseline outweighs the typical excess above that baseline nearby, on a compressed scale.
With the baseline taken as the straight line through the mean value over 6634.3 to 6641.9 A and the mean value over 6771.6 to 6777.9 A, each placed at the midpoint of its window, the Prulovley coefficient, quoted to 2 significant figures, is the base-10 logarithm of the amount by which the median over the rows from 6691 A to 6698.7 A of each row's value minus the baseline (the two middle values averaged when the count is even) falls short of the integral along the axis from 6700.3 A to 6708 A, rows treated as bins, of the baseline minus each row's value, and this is 0.31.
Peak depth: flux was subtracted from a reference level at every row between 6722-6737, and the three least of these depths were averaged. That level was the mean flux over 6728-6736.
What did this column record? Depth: -0.2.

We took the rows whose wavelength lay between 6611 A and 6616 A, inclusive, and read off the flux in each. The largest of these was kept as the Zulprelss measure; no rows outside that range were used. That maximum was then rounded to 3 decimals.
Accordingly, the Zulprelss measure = 7.940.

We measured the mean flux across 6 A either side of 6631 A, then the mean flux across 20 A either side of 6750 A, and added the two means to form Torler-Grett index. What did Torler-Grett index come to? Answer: 15.4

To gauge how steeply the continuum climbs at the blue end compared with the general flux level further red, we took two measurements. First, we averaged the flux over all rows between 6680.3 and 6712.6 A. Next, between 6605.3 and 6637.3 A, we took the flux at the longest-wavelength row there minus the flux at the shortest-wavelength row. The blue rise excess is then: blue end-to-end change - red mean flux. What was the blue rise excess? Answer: -7.4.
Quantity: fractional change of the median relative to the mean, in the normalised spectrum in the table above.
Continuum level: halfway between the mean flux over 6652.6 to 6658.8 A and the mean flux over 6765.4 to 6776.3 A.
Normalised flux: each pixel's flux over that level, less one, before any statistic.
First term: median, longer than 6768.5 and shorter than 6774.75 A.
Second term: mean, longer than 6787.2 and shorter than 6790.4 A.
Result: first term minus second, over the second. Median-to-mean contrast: -2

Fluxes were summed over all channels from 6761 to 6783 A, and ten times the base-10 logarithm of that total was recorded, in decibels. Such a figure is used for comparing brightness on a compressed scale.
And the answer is 20.2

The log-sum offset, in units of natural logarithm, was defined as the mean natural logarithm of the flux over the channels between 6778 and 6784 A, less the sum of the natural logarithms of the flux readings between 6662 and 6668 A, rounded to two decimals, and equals -6.04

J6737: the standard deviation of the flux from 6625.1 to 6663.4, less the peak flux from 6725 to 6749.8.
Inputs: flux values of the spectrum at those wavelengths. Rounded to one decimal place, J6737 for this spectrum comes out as -8.4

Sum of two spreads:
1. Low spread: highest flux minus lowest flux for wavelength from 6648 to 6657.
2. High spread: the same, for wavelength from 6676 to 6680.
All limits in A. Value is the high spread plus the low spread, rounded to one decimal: 1.2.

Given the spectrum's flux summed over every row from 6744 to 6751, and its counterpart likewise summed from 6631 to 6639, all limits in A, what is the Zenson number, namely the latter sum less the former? -5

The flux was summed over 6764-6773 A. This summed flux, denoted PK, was 44.5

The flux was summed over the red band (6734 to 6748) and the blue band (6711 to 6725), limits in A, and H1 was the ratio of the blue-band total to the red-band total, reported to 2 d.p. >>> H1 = 0.92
